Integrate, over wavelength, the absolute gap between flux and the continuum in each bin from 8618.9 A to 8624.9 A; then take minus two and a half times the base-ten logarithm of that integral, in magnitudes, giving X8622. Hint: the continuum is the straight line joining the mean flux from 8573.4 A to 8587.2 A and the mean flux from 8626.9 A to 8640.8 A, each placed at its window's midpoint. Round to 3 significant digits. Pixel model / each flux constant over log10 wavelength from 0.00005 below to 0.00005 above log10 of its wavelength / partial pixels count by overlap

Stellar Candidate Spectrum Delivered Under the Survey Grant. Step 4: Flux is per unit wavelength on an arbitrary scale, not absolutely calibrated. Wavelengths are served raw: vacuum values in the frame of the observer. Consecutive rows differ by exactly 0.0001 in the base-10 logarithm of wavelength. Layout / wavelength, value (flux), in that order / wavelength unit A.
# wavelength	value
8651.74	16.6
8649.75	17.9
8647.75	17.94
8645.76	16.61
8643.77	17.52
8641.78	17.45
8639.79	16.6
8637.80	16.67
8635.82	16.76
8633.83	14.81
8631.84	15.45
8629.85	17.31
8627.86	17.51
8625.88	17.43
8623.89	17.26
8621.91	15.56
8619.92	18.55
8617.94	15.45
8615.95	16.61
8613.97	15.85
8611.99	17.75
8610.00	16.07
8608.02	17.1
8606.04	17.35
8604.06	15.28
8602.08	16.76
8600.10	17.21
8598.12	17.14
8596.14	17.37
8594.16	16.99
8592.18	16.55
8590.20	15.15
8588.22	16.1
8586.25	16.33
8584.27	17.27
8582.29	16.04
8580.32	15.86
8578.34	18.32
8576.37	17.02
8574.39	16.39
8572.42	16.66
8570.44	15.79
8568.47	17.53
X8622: -2.18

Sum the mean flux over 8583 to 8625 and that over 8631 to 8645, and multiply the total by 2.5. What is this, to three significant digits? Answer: 82.8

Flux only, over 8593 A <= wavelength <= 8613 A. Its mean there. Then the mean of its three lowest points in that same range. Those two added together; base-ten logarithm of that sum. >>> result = 1.52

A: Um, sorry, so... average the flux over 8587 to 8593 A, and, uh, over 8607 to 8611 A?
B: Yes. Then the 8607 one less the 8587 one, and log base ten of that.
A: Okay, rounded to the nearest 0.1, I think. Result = -0.2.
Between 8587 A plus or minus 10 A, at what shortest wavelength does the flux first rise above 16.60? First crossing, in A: 8578.34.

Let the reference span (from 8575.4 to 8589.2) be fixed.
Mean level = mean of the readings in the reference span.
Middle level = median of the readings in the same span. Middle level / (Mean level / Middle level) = 16.0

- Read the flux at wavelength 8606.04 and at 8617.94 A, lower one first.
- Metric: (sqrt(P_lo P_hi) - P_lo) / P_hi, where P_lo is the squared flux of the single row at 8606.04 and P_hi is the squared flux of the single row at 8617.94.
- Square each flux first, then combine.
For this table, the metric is -0.14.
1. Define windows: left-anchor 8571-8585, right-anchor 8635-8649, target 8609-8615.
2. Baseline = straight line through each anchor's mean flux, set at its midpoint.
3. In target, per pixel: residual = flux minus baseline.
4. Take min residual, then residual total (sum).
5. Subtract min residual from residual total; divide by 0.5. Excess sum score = -0.1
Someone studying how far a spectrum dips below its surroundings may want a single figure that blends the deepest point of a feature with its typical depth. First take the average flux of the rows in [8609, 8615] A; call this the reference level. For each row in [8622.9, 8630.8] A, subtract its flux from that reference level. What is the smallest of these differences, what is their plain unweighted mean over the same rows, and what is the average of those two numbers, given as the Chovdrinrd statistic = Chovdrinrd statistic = -0.9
